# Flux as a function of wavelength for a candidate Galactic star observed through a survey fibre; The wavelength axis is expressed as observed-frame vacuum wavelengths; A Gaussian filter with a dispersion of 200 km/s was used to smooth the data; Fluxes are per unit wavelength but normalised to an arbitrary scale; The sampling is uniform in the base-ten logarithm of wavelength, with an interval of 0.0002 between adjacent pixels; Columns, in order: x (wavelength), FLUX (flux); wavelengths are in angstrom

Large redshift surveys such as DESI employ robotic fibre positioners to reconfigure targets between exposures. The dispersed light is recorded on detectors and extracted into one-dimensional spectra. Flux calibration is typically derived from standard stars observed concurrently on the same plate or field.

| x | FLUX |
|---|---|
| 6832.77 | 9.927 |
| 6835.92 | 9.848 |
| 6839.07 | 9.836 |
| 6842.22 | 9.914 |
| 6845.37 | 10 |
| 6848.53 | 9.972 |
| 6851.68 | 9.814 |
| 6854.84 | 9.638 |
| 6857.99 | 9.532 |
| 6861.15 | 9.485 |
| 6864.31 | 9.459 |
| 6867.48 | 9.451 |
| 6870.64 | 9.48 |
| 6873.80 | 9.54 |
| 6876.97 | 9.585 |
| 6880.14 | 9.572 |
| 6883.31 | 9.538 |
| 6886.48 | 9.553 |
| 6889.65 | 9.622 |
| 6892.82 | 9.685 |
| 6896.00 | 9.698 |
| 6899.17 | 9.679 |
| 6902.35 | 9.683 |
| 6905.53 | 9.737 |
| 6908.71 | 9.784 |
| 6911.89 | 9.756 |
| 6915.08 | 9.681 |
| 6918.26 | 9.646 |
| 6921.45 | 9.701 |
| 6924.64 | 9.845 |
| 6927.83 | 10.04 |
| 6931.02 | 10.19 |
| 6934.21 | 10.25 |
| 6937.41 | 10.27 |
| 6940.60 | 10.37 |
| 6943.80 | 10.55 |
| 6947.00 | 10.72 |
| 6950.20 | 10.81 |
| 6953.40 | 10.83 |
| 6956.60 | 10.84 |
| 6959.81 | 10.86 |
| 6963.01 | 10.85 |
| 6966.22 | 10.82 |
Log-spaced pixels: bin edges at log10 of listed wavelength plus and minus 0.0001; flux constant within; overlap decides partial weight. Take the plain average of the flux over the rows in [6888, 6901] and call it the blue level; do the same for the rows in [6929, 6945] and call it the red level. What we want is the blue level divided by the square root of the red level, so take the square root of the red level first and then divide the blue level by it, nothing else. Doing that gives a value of 3.01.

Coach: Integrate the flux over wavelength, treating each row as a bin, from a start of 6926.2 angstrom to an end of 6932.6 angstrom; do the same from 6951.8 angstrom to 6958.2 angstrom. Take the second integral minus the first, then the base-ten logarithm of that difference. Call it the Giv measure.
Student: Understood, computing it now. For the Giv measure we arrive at 0.7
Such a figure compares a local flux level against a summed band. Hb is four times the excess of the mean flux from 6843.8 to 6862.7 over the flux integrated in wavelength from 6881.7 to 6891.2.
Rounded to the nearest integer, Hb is -325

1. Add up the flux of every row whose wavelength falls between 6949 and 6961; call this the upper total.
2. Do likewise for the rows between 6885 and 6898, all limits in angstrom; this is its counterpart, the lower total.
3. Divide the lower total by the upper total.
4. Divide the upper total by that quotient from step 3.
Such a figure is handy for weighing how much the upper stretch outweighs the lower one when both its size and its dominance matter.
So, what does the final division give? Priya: 48.7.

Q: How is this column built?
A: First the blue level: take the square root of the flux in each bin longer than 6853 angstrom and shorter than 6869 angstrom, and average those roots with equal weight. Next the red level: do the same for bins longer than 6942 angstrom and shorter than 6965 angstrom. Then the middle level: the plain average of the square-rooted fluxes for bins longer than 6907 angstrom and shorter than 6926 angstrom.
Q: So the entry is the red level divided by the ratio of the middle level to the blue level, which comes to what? 3.25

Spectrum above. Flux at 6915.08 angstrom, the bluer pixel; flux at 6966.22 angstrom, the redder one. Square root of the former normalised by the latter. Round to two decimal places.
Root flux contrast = 0.95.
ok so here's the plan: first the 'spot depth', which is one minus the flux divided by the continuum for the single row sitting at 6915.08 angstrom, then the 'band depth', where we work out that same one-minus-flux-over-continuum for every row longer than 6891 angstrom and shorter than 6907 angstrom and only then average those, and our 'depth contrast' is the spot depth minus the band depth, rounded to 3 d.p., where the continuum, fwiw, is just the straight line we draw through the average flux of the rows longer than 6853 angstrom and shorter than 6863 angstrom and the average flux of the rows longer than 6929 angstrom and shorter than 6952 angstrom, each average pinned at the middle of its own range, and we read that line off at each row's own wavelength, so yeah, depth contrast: 0.018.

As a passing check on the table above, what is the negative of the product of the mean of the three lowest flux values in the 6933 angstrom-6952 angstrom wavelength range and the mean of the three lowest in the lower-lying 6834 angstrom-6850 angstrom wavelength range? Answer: -102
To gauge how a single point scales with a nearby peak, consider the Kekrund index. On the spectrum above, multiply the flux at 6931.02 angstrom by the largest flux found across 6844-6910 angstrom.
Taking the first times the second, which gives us 102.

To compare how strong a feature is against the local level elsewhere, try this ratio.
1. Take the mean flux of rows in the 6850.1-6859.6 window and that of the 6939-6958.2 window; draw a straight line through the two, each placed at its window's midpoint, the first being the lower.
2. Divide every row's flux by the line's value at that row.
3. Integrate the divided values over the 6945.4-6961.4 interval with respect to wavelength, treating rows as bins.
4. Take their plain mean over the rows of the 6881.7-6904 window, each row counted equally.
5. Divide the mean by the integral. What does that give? 0.059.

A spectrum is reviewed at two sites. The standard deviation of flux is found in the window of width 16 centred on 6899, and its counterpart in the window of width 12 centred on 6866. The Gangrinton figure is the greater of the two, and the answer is 0.02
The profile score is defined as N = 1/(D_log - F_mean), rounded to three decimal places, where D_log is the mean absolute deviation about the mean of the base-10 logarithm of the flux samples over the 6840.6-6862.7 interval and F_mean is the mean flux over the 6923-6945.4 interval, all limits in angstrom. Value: -0.098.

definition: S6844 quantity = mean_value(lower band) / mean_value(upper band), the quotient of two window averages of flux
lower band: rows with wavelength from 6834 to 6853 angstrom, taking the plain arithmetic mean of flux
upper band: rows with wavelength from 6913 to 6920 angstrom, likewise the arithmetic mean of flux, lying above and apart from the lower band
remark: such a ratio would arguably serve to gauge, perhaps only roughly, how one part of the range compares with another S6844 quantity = 1.024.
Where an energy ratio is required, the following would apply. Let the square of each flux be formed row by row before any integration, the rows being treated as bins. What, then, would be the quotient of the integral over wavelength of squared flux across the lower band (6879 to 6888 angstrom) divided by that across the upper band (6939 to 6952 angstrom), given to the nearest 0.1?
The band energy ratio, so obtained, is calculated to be 0.6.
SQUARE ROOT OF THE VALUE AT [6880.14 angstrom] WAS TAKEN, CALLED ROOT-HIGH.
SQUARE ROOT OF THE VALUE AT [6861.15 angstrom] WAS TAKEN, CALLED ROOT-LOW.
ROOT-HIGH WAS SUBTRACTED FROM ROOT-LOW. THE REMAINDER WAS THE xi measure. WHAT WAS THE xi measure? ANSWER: -0.01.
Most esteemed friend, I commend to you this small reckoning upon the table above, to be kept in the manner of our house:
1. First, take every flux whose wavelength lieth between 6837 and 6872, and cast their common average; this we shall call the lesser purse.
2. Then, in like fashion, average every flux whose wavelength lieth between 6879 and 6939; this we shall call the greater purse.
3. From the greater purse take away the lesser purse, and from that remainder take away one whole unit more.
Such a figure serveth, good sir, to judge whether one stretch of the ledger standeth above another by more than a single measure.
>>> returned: -0.90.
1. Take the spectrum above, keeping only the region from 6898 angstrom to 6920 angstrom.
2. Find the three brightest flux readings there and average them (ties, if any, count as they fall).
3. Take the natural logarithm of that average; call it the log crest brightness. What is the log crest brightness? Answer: 2.278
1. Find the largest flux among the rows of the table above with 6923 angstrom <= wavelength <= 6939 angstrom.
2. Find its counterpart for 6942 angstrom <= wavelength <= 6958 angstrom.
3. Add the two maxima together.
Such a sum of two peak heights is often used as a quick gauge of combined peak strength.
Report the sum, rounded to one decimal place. 21.1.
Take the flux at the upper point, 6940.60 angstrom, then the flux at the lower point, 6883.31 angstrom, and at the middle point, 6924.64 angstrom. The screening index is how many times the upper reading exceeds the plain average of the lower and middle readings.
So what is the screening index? 1.07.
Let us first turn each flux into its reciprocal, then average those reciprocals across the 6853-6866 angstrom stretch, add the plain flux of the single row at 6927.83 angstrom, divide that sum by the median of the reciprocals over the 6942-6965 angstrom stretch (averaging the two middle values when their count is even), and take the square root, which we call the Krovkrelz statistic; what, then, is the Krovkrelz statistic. 10.5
